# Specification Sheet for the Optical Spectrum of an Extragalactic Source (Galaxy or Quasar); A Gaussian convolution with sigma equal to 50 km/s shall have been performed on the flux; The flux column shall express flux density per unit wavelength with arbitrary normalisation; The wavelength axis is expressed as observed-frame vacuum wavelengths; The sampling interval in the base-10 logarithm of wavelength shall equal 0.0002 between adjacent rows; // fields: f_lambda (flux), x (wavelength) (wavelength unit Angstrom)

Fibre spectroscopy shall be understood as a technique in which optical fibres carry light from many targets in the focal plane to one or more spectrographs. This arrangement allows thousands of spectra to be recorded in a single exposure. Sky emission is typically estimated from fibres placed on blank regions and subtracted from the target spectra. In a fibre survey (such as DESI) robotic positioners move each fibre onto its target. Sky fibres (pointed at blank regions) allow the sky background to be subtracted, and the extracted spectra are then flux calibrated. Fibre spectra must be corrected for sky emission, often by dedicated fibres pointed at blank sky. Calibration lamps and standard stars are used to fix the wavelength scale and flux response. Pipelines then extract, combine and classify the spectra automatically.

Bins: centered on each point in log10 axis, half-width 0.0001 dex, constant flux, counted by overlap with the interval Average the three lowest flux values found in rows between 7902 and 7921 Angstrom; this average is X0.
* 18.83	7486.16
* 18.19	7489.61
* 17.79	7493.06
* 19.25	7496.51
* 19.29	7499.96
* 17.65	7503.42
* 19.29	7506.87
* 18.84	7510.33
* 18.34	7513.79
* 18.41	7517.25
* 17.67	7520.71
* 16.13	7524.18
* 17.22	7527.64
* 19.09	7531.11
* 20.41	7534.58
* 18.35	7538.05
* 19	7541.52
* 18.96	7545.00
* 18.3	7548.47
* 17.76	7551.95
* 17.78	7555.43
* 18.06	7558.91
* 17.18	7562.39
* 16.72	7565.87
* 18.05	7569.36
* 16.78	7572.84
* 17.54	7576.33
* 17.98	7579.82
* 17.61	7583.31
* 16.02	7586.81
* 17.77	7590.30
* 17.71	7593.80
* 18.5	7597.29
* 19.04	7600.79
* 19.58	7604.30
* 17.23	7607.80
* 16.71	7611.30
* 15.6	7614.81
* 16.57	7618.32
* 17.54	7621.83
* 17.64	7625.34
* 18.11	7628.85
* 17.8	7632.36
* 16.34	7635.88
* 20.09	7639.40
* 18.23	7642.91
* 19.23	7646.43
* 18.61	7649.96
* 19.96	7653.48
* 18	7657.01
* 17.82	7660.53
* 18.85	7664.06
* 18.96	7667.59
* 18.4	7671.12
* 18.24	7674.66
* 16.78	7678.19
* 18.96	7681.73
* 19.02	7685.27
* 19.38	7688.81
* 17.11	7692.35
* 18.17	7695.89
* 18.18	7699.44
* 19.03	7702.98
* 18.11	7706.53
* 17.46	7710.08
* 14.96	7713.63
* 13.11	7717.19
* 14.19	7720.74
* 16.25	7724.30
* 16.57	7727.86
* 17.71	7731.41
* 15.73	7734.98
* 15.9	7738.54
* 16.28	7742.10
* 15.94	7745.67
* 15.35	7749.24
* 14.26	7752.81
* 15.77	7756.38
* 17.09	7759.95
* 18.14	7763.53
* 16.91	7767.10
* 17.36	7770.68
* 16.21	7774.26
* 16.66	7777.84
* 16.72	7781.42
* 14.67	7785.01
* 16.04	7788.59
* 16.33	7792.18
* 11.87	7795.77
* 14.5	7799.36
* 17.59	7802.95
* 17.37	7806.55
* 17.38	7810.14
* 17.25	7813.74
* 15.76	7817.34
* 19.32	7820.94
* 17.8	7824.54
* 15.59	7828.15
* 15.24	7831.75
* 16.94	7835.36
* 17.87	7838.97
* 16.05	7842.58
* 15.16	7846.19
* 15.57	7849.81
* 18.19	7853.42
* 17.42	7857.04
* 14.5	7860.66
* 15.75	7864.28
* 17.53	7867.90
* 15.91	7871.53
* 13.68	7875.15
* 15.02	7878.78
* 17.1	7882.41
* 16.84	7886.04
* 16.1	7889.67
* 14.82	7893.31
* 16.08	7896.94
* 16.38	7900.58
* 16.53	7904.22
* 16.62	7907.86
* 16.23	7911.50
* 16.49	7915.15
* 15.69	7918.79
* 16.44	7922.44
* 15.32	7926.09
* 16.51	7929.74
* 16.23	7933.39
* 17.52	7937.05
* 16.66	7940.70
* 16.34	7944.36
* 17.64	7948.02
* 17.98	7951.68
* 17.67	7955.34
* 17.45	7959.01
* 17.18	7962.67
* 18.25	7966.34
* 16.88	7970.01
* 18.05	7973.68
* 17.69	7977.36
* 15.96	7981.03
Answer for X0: 16.1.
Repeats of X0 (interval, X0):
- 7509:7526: 17.4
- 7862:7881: 14.8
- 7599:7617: 16.5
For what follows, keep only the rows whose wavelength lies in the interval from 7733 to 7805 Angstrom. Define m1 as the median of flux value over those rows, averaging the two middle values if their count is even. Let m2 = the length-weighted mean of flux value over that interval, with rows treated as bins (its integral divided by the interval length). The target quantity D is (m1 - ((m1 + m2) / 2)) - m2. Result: -15.9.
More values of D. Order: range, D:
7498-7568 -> -18.2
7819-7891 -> -16.5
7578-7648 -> -17.8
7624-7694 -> -18.4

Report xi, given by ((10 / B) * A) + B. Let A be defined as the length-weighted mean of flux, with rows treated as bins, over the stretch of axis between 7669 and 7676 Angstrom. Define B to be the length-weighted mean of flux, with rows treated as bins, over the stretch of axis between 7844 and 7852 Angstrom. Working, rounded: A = 18.3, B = 15.5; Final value 27.3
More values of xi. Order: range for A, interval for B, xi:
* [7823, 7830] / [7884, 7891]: 26.6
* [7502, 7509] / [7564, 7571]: 28.0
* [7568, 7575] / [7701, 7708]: 27.9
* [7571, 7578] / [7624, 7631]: 27.5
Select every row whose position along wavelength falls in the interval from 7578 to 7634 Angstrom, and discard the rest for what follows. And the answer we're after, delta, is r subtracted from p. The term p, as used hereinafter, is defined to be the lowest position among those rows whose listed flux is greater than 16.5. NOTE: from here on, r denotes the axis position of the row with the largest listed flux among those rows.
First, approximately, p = 7579.82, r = 7604.30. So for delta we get -24.5 Angstrom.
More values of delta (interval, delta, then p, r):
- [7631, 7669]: -7.0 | 7632.36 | 7639.40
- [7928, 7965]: -21.9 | 7929.74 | 7951.68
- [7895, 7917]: -3.6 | 7904.22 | 7907.86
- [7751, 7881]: -61.0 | 7759.95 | 7820.94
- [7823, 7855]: -28.9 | 7824.54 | 7853.42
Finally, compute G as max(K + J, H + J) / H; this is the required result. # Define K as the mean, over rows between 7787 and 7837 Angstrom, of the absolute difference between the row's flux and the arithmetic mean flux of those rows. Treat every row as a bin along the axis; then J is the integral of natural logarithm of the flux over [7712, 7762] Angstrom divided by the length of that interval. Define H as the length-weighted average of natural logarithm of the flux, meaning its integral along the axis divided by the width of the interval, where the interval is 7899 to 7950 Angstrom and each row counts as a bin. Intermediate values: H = 2.80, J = 2.75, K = 1.3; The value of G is 1.98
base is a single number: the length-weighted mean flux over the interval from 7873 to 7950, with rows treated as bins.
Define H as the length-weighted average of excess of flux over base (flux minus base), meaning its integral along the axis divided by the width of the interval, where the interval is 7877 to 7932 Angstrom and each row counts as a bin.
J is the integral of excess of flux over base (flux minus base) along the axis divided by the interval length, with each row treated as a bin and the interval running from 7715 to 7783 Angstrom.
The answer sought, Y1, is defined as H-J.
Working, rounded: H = -0.1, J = -0.1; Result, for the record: 0.0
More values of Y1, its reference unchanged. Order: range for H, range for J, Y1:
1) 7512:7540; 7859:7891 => 2.4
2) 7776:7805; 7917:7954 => -1.1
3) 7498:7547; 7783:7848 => 2.2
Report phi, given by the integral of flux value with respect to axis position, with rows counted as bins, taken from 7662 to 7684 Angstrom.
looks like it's 404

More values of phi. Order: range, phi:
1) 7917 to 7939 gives 358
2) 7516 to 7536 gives 362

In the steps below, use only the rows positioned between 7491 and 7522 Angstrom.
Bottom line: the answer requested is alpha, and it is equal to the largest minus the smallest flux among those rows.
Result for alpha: 2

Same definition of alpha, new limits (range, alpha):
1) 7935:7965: 2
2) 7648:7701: 3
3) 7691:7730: 6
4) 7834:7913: 5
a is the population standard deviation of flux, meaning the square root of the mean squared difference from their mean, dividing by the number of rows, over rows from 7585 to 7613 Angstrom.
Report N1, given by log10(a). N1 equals 0.05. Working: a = 1.11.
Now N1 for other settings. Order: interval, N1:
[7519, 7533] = 0.03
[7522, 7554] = 0.07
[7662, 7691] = -0.12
